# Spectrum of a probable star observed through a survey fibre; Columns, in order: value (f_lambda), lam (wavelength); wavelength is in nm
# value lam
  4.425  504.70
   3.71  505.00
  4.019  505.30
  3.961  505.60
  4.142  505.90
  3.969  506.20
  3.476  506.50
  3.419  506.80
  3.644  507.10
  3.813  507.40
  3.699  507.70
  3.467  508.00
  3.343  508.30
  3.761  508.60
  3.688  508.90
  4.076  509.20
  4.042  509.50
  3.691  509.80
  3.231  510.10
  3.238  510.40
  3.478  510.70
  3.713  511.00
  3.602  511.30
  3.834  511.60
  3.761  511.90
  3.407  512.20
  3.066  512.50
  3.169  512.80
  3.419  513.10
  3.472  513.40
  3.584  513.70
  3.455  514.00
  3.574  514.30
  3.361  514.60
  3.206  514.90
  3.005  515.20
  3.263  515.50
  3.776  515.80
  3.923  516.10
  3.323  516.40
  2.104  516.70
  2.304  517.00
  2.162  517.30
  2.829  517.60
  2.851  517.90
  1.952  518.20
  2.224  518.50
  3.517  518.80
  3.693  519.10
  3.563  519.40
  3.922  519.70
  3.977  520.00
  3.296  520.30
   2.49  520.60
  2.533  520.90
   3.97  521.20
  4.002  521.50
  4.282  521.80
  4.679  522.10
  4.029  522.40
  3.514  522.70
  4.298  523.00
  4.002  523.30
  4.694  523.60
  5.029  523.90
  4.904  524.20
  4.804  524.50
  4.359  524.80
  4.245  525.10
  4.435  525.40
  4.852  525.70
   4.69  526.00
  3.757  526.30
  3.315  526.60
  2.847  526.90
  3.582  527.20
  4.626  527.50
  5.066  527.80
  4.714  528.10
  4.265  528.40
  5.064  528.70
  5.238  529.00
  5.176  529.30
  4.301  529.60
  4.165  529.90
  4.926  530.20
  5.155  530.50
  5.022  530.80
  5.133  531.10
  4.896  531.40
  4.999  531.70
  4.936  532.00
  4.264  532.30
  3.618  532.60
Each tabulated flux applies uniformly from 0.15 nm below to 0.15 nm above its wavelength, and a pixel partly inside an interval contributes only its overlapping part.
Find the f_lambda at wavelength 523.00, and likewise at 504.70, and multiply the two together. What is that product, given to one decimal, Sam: 19.0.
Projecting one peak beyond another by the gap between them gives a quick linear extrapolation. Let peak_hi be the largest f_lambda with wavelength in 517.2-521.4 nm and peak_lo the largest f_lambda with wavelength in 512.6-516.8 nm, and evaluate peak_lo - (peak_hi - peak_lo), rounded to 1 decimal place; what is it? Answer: 3.9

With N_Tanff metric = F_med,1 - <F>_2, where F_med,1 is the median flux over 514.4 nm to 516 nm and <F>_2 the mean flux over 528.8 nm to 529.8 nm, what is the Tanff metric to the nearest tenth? -1.6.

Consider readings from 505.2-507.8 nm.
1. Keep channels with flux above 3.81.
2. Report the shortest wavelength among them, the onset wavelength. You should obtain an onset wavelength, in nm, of 505.30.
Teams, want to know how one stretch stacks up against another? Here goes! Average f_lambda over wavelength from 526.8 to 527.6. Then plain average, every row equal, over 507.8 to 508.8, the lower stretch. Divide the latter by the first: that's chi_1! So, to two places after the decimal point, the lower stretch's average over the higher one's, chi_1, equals 0.96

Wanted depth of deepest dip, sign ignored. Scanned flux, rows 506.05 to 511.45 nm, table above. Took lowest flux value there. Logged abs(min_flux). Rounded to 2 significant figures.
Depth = 3.2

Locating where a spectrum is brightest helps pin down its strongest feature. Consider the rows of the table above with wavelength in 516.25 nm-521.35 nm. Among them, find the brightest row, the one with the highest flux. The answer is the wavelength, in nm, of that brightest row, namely 520.00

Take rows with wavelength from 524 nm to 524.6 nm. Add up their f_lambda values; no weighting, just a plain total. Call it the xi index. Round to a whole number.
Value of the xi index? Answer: 10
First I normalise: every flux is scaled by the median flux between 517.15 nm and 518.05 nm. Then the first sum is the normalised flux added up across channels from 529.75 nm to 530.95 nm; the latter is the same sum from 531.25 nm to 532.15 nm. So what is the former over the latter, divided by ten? 0.13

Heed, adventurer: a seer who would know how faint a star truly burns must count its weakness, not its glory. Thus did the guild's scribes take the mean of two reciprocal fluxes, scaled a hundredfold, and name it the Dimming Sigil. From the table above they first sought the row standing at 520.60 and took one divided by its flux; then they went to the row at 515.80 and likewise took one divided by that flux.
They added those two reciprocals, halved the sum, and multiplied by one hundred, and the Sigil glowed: 33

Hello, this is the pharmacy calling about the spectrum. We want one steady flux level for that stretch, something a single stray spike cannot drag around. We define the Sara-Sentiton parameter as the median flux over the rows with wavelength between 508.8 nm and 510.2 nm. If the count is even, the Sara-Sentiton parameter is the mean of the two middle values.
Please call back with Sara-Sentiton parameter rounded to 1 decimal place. 3.7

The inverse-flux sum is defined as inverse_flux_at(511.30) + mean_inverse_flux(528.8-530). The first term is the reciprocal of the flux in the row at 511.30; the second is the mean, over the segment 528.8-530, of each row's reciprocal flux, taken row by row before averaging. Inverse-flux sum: 0.49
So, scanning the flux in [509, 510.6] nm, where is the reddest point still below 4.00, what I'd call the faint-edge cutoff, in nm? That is 510.40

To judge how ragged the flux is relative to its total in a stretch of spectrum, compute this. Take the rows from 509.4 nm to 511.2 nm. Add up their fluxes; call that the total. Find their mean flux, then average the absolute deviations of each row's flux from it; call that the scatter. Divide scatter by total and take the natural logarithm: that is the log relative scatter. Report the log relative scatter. -4.45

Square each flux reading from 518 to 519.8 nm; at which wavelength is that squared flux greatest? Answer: 519.70 nm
